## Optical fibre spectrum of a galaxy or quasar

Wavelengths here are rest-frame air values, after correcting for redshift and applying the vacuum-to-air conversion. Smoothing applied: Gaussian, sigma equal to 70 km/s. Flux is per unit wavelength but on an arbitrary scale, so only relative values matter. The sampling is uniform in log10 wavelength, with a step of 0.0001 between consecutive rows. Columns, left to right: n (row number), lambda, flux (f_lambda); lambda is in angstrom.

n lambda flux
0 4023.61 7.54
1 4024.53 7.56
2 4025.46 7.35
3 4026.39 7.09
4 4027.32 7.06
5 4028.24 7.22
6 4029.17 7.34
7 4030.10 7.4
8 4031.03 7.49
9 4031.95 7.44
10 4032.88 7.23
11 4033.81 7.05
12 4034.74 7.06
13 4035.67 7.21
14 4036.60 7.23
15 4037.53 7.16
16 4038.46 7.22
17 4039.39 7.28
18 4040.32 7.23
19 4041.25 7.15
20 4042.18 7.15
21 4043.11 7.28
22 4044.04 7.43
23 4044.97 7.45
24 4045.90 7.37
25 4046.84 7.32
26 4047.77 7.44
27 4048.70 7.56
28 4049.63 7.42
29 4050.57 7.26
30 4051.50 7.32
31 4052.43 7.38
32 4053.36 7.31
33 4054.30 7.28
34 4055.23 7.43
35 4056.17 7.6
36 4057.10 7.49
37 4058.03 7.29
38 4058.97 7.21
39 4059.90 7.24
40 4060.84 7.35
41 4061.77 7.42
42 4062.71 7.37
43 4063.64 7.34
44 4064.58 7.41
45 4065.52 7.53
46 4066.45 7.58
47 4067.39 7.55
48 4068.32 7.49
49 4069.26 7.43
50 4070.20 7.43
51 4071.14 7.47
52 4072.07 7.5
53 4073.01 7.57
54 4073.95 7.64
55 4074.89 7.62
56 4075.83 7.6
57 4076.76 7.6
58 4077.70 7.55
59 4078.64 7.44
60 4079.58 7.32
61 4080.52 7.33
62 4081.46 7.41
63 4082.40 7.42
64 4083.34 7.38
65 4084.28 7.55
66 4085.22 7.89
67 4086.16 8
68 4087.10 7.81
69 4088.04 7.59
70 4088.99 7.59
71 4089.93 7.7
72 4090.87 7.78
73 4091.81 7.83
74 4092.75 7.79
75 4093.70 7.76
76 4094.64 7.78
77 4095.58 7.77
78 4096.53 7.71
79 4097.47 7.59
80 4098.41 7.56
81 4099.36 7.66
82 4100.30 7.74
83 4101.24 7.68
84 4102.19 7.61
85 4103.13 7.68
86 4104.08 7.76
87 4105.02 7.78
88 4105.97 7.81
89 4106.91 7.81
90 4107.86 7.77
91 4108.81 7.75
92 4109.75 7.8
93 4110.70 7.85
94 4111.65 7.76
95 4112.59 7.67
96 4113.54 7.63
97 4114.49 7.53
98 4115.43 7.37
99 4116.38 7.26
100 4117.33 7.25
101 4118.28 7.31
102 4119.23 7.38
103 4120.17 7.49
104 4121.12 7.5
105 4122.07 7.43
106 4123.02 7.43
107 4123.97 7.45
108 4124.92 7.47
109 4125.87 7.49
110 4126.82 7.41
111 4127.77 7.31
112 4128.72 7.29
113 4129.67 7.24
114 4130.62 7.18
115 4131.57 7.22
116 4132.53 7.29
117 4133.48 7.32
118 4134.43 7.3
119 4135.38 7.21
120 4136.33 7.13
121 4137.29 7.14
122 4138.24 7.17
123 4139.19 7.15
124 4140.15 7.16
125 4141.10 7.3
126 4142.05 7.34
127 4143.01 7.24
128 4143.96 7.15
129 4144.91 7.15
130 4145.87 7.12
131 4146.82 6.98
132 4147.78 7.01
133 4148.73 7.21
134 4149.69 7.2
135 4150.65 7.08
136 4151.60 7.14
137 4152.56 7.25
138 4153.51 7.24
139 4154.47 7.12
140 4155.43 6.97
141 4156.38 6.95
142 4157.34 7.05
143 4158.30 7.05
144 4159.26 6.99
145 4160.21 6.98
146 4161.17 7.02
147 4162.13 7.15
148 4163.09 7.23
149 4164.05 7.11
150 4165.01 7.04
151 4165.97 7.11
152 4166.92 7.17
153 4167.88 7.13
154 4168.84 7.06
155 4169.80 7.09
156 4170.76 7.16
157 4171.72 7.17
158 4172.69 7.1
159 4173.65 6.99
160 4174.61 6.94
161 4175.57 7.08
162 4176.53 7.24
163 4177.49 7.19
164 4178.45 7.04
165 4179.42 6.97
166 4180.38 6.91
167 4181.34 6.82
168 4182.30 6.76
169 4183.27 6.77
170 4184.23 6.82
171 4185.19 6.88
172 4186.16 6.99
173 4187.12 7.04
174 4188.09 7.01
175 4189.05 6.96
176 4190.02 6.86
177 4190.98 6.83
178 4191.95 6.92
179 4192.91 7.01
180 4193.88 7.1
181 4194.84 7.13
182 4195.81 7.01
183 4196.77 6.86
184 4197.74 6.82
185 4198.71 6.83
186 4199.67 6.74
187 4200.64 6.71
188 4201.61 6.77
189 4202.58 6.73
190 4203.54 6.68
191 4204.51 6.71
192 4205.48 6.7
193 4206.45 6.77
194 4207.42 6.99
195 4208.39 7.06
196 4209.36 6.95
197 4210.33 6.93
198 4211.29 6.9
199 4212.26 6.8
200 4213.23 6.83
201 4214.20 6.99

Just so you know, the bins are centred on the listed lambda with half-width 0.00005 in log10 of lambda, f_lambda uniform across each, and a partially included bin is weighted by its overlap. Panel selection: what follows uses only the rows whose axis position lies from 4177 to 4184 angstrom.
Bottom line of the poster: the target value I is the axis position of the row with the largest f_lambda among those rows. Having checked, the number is 4177.49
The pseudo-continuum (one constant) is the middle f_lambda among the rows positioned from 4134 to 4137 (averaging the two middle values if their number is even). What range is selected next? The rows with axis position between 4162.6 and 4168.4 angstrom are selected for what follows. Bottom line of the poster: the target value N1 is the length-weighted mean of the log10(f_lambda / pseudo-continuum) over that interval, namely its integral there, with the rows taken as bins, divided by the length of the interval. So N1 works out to -0.005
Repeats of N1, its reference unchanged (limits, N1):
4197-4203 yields -0.027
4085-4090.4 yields 0.032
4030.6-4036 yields 0.002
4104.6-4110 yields 0.033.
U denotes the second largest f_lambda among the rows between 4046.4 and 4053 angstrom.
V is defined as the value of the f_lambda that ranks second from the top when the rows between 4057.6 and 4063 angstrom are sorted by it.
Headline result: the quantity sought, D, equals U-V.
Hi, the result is 0.07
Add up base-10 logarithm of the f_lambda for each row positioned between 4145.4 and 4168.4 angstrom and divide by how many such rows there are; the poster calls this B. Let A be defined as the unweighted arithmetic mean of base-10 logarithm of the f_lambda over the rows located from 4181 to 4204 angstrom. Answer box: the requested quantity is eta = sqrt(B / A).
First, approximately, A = 0.837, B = 0.851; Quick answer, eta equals 1.01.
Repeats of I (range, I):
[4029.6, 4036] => 4031.03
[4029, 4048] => 4031.03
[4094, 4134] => 4110.70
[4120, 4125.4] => 4121.12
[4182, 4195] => 4194.84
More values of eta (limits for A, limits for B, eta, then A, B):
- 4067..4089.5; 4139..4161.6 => 0.99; 0.878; 0.852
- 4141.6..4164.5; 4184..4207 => 0.99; 0.852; 0.837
